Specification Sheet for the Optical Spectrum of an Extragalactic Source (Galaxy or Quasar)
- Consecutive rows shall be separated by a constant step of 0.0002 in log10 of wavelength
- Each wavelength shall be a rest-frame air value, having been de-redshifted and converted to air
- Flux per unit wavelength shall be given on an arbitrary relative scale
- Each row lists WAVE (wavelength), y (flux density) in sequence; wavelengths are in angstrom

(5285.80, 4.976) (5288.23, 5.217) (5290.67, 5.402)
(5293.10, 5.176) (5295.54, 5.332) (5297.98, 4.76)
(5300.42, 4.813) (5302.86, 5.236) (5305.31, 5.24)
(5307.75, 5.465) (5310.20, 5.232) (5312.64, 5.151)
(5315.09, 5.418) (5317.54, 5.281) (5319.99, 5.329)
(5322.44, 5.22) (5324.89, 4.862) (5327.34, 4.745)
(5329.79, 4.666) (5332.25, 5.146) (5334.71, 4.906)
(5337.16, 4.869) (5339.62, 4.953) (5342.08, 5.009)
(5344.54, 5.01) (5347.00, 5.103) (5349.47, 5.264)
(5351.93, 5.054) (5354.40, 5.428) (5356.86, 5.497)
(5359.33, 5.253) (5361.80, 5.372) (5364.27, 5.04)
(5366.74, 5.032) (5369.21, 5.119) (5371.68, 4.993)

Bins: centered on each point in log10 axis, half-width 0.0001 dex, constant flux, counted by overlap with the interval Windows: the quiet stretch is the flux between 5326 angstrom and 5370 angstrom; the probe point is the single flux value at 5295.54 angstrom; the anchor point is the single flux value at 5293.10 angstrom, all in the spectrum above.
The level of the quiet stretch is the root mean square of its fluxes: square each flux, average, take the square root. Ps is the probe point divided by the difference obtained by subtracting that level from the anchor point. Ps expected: 59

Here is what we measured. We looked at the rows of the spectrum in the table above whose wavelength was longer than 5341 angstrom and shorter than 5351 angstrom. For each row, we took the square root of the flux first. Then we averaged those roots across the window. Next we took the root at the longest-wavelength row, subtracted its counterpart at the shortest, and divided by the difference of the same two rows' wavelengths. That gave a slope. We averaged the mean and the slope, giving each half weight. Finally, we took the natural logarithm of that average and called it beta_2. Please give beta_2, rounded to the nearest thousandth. 0.124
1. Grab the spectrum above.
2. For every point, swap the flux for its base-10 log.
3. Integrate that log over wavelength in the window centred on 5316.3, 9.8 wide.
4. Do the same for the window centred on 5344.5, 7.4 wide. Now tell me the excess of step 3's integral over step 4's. 1.9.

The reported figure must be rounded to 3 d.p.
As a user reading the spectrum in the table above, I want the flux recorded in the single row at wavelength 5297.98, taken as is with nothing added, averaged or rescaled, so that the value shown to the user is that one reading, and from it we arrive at 4.760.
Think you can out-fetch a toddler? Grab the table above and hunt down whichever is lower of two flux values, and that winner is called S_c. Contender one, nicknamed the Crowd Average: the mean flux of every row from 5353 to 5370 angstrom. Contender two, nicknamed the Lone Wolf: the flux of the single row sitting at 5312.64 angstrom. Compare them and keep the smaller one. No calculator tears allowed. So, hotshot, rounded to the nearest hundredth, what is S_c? 5.15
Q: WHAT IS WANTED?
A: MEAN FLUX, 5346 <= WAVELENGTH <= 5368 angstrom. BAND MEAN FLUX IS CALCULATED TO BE 5.23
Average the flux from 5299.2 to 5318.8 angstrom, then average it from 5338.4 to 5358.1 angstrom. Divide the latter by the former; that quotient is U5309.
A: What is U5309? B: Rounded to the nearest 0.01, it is 0.99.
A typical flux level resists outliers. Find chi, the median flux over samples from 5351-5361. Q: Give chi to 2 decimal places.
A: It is 5.34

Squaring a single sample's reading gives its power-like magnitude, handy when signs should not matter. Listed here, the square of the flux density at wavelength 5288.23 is 27.22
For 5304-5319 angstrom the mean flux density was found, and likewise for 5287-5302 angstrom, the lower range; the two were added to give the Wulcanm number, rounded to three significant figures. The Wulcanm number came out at 10.4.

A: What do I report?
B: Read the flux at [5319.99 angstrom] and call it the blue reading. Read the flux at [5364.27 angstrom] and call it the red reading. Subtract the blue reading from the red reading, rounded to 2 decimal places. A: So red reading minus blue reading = -0.29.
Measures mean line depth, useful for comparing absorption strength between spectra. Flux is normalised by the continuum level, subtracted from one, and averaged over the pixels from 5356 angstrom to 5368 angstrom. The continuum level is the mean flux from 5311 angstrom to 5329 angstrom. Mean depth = -0.018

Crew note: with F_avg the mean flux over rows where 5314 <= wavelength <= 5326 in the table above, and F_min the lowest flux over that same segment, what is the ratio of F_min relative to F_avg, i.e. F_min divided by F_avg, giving 0.931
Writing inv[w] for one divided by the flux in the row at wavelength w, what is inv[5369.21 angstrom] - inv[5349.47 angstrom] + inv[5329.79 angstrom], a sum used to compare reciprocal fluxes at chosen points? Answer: 0.22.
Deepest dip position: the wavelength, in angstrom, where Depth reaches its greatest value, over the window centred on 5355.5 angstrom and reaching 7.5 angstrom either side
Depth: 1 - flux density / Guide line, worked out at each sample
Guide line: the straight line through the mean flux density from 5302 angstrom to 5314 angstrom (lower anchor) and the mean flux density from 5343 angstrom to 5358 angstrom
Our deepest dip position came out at 5351.93 angstrom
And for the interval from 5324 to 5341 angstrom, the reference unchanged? 5329.79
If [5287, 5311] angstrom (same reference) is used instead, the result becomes 5297.98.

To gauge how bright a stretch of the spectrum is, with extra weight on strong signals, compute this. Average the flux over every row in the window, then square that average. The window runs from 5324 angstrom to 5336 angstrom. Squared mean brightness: 23.7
